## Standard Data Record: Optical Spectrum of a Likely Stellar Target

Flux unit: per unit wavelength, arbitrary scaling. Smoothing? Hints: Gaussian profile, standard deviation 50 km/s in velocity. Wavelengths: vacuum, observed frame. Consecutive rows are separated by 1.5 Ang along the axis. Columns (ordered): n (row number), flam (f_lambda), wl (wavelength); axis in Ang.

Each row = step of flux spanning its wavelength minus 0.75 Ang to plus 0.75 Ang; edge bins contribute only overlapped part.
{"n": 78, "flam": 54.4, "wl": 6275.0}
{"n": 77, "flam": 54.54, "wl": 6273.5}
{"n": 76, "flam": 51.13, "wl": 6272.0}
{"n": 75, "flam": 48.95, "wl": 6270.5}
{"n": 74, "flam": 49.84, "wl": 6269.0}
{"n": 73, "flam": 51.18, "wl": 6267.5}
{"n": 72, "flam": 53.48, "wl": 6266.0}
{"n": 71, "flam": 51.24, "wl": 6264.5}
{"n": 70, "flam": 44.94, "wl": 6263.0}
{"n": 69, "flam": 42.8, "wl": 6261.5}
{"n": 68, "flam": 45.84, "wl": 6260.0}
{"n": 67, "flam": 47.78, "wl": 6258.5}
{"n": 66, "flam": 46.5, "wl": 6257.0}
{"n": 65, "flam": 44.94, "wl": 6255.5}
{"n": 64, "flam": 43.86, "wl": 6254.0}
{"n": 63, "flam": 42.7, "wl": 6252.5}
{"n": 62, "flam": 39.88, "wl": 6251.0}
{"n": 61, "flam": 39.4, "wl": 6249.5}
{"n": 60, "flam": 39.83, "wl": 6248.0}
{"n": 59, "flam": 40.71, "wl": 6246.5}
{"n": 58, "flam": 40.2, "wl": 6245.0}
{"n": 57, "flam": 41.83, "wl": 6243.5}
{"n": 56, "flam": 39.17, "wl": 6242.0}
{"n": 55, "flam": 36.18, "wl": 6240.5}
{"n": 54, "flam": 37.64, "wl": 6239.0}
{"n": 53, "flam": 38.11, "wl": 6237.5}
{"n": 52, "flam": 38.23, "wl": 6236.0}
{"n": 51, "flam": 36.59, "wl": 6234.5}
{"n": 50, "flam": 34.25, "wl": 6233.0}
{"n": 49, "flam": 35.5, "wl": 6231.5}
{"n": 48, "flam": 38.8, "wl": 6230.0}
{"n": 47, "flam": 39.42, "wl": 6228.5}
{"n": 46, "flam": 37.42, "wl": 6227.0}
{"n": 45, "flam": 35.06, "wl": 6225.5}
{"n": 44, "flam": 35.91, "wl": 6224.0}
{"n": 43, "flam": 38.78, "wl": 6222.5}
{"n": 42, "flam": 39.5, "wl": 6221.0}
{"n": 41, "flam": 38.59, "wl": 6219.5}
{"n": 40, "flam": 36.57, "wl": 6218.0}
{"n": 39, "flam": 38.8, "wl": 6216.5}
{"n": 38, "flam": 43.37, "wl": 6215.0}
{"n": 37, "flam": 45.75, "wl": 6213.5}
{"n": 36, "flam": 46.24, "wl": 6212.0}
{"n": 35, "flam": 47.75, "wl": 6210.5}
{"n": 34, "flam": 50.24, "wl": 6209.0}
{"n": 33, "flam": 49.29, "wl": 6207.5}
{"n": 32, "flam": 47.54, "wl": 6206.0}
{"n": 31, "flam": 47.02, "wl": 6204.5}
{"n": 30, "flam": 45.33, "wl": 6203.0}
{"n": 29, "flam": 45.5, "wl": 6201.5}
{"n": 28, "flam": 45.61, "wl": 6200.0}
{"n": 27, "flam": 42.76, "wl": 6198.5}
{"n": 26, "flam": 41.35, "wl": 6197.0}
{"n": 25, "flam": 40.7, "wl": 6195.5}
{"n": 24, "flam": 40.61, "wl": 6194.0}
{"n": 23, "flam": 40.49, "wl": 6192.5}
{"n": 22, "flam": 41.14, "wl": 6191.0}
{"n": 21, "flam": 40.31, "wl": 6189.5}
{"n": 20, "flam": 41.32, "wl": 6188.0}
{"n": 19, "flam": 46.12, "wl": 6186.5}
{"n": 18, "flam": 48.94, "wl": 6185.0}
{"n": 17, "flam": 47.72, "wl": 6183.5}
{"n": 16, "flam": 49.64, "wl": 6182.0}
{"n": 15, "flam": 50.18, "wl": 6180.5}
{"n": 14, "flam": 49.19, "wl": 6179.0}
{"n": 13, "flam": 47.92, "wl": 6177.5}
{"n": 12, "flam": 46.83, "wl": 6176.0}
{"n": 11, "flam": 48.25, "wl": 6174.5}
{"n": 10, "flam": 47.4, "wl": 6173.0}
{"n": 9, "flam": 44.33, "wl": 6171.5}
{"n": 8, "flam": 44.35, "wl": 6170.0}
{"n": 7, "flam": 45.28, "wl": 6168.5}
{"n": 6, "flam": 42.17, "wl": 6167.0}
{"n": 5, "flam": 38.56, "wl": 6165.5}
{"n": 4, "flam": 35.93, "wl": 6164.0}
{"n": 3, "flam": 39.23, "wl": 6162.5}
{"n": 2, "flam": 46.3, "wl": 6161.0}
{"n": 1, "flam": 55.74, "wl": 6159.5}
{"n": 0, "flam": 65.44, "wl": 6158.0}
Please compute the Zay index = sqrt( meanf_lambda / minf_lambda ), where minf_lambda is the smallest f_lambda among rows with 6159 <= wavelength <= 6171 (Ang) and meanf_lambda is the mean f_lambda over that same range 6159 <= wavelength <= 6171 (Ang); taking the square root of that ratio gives 1.10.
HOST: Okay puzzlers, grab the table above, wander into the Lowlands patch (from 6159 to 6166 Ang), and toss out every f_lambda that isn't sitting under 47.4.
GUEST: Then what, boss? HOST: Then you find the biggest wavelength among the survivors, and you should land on 6165.5 Ang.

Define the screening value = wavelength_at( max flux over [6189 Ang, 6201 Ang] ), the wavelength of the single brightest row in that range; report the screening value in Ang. 6200.0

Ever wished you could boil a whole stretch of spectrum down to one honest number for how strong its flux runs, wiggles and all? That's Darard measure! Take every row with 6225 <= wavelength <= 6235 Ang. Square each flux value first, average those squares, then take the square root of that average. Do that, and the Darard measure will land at 37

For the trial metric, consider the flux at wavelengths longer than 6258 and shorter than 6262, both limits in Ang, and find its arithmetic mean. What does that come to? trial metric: 45.5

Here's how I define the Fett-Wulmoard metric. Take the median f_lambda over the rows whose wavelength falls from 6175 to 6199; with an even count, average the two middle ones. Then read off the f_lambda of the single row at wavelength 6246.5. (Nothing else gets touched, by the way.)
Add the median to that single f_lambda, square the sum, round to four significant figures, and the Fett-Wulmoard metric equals 7251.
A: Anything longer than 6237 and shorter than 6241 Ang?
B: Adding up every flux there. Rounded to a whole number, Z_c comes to 112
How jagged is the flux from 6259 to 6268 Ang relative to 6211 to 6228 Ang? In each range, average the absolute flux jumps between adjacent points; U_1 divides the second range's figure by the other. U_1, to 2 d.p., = 1.65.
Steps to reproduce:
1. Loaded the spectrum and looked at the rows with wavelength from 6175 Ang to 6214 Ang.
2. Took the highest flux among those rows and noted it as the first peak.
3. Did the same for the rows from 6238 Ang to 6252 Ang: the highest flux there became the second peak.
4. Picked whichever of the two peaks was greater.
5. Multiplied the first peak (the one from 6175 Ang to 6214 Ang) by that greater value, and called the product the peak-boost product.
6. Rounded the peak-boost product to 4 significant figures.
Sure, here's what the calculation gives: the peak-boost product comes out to 2524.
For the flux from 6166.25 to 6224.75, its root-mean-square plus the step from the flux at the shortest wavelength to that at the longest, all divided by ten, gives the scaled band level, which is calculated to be 3.82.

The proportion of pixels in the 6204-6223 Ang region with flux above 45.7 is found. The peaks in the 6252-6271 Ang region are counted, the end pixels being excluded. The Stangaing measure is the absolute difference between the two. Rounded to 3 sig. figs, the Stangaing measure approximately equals 1.46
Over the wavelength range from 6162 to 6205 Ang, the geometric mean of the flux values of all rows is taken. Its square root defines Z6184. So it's 6.6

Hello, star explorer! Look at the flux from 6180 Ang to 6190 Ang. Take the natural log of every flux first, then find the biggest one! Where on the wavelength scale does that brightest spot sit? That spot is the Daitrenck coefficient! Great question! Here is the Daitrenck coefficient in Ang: 6180.5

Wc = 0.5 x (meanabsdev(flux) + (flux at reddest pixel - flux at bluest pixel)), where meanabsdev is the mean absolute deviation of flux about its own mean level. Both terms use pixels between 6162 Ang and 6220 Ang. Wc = 1.4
